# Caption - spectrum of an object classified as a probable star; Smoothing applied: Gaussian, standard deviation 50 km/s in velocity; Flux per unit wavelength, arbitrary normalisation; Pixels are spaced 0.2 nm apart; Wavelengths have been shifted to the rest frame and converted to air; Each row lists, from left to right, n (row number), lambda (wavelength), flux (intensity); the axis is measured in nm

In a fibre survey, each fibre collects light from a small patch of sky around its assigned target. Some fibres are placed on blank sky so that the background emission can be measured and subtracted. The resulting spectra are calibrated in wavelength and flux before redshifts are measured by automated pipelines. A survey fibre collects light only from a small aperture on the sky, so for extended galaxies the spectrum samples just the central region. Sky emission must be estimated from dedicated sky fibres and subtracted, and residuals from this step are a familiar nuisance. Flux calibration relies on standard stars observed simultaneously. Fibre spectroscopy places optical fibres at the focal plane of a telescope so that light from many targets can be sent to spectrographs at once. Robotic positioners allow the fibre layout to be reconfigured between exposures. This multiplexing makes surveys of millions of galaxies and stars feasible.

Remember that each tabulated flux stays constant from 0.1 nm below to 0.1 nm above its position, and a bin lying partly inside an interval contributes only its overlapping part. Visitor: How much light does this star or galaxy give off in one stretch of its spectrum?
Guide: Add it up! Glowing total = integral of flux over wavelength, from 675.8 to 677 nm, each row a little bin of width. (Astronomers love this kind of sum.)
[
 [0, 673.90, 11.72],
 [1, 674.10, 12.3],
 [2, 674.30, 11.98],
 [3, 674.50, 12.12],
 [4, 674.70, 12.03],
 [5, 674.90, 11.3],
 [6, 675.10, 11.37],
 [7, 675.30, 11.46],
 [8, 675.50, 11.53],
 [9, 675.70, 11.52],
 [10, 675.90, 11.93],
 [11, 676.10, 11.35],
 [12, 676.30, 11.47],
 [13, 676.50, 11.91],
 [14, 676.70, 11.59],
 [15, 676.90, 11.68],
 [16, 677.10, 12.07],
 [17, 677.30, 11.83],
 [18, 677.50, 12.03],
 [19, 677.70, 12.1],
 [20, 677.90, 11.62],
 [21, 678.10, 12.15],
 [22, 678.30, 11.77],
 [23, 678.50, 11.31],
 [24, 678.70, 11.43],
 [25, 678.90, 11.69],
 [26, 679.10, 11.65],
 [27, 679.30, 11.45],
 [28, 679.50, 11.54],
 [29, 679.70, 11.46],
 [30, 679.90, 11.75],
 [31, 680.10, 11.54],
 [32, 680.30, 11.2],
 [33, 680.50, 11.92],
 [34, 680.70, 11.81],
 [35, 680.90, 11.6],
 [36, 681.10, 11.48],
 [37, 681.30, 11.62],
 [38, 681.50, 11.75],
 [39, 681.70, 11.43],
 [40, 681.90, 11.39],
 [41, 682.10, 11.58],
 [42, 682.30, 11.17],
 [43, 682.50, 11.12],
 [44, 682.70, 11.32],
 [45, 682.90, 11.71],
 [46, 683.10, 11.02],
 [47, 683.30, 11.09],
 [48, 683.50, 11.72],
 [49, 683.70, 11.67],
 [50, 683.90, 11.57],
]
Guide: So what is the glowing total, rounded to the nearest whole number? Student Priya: 14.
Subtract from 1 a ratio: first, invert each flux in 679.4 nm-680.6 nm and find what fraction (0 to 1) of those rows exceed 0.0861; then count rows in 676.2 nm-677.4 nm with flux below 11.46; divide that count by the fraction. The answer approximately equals 1.00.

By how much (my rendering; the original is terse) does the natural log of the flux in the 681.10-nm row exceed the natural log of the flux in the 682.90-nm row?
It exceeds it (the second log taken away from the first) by -0.020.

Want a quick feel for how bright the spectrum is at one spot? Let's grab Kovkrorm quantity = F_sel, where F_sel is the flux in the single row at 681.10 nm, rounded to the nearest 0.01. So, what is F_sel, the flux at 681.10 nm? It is 11.48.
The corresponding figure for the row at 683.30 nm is 11.09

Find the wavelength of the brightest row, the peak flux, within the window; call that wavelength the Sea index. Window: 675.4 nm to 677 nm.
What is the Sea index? 675.90 nm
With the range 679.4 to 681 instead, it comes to 680.50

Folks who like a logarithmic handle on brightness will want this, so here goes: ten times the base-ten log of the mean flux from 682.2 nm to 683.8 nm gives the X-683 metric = 10.55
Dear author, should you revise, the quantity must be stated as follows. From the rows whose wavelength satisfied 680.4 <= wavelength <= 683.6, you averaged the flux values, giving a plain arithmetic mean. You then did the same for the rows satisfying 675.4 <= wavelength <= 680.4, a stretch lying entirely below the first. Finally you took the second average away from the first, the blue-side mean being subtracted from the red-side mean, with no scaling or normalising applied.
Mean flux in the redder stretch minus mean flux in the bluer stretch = -0.18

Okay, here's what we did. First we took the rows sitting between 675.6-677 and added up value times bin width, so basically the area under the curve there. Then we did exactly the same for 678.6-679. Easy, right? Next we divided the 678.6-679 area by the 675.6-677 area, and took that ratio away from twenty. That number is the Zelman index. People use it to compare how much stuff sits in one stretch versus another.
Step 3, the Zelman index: 19.7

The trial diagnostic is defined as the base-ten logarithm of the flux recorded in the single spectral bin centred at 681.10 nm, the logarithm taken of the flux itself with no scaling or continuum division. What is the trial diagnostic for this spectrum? 1.06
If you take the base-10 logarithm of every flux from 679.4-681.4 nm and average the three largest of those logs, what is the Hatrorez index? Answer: 1.07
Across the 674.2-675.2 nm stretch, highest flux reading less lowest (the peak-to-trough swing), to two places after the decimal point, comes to 0.82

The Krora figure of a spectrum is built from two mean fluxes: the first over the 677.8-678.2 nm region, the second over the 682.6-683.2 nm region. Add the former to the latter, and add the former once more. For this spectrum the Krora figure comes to 35.1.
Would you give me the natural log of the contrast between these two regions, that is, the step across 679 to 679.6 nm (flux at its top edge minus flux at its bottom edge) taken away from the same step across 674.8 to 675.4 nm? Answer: -1.3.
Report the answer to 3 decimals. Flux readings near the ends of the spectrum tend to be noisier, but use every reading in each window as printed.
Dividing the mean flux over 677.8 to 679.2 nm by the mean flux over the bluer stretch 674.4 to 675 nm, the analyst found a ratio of 0.987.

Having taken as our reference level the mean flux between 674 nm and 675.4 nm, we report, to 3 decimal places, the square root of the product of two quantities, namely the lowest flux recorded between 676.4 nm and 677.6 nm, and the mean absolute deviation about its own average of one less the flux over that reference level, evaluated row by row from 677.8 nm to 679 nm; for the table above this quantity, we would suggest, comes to 0.452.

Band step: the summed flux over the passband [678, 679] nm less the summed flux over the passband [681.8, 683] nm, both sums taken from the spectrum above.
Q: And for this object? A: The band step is -10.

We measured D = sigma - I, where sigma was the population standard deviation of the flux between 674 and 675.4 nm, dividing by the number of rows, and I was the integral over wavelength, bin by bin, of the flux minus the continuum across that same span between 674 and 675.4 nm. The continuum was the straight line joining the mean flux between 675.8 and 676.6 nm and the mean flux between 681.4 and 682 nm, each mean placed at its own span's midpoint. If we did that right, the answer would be 0.25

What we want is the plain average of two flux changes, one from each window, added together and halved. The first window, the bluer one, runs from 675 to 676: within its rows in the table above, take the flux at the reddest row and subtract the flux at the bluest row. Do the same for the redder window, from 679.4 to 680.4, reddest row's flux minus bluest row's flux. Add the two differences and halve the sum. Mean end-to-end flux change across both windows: 0.11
